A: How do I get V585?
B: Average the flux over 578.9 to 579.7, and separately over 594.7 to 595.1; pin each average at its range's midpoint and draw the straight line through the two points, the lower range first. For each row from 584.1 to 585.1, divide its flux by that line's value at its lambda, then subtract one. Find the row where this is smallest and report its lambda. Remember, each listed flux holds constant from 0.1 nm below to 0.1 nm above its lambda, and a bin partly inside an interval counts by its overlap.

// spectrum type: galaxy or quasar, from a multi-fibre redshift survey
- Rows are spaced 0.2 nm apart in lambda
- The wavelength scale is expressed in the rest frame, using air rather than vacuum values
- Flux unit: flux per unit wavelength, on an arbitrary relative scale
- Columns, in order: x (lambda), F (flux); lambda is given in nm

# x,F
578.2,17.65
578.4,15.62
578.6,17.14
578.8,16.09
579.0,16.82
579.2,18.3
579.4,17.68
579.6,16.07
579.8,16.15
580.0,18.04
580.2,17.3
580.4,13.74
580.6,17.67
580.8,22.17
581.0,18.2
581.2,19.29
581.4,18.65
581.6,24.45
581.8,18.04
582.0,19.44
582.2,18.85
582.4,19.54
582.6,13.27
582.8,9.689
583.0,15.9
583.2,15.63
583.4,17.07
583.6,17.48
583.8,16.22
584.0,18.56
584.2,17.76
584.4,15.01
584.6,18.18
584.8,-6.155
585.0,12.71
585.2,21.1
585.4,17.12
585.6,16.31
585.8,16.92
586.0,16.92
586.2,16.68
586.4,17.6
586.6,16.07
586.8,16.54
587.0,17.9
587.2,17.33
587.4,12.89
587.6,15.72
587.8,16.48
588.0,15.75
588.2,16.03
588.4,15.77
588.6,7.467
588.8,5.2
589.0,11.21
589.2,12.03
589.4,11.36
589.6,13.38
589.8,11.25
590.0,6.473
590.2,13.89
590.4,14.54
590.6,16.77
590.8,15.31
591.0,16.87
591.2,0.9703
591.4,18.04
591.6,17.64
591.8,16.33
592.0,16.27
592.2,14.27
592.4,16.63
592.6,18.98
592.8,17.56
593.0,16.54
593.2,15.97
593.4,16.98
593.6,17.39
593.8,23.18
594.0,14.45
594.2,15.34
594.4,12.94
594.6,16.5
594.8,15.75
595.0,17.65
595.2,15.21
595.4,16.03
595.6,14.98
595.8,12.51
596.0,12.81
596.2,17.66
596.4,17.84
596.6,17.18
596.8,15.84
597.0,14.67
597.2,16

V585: 584.8 nm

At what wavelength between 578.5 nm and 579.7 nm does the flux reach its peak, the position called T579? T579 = 579.2 nm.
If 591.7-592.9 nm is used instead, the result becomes 592.6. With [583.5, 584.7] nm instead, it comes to 584.0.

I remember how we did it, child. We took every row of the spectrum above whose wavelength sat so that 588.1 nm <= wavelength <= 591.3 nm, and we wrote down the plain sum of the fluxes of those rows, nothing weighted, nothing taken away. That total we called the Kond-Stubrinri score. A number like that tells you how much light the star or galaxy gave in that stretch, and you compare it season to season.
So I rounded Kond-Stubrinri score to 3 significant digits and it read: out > 189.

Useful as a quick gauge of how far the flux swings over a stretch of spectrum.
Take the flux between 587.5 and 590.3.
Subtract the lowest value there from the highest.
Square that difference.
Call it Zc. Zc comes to 127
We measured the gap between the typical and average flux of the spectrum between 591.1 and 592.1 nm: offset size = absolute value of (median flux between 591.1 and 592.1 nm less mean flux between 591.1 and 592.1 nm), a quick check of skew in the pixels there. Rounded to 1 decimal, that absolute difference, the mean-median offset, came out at 2.5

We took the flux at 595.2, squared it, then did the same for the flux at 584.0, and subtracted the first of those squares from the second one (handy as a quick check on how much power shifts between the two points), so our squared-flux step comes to 113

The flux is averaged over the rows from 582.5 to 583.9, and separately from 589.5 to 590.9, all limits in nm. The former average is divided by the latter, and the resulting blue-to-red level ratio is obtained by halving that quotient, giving 0.57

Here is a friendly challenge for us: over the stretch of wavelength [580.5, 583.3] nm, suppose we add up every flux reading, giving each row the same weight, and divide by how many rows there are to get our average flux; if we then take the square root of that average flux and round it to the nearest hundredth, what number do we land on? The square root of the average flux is 4.23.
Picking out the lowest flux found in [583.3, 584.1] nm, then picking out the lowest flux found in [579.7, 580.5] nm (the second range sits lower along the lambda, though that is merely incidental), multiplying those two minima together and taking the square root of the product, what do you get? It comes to 14.9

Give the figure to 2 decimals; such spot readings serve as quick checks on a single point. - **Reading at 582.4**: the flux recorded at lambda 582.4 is 19.54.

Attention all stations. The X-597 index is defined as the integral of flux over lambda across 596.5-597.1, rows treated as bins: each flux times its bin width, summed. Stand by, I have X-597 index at 9.5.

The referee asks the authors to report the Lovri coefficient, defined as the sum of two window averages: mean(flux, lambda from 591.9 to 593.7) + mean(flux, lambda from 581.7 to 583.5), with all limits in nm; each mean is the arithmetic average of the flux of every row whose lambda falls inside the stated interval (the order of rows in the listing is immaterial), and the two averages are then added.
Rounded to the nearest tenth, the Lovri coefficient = 33.1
